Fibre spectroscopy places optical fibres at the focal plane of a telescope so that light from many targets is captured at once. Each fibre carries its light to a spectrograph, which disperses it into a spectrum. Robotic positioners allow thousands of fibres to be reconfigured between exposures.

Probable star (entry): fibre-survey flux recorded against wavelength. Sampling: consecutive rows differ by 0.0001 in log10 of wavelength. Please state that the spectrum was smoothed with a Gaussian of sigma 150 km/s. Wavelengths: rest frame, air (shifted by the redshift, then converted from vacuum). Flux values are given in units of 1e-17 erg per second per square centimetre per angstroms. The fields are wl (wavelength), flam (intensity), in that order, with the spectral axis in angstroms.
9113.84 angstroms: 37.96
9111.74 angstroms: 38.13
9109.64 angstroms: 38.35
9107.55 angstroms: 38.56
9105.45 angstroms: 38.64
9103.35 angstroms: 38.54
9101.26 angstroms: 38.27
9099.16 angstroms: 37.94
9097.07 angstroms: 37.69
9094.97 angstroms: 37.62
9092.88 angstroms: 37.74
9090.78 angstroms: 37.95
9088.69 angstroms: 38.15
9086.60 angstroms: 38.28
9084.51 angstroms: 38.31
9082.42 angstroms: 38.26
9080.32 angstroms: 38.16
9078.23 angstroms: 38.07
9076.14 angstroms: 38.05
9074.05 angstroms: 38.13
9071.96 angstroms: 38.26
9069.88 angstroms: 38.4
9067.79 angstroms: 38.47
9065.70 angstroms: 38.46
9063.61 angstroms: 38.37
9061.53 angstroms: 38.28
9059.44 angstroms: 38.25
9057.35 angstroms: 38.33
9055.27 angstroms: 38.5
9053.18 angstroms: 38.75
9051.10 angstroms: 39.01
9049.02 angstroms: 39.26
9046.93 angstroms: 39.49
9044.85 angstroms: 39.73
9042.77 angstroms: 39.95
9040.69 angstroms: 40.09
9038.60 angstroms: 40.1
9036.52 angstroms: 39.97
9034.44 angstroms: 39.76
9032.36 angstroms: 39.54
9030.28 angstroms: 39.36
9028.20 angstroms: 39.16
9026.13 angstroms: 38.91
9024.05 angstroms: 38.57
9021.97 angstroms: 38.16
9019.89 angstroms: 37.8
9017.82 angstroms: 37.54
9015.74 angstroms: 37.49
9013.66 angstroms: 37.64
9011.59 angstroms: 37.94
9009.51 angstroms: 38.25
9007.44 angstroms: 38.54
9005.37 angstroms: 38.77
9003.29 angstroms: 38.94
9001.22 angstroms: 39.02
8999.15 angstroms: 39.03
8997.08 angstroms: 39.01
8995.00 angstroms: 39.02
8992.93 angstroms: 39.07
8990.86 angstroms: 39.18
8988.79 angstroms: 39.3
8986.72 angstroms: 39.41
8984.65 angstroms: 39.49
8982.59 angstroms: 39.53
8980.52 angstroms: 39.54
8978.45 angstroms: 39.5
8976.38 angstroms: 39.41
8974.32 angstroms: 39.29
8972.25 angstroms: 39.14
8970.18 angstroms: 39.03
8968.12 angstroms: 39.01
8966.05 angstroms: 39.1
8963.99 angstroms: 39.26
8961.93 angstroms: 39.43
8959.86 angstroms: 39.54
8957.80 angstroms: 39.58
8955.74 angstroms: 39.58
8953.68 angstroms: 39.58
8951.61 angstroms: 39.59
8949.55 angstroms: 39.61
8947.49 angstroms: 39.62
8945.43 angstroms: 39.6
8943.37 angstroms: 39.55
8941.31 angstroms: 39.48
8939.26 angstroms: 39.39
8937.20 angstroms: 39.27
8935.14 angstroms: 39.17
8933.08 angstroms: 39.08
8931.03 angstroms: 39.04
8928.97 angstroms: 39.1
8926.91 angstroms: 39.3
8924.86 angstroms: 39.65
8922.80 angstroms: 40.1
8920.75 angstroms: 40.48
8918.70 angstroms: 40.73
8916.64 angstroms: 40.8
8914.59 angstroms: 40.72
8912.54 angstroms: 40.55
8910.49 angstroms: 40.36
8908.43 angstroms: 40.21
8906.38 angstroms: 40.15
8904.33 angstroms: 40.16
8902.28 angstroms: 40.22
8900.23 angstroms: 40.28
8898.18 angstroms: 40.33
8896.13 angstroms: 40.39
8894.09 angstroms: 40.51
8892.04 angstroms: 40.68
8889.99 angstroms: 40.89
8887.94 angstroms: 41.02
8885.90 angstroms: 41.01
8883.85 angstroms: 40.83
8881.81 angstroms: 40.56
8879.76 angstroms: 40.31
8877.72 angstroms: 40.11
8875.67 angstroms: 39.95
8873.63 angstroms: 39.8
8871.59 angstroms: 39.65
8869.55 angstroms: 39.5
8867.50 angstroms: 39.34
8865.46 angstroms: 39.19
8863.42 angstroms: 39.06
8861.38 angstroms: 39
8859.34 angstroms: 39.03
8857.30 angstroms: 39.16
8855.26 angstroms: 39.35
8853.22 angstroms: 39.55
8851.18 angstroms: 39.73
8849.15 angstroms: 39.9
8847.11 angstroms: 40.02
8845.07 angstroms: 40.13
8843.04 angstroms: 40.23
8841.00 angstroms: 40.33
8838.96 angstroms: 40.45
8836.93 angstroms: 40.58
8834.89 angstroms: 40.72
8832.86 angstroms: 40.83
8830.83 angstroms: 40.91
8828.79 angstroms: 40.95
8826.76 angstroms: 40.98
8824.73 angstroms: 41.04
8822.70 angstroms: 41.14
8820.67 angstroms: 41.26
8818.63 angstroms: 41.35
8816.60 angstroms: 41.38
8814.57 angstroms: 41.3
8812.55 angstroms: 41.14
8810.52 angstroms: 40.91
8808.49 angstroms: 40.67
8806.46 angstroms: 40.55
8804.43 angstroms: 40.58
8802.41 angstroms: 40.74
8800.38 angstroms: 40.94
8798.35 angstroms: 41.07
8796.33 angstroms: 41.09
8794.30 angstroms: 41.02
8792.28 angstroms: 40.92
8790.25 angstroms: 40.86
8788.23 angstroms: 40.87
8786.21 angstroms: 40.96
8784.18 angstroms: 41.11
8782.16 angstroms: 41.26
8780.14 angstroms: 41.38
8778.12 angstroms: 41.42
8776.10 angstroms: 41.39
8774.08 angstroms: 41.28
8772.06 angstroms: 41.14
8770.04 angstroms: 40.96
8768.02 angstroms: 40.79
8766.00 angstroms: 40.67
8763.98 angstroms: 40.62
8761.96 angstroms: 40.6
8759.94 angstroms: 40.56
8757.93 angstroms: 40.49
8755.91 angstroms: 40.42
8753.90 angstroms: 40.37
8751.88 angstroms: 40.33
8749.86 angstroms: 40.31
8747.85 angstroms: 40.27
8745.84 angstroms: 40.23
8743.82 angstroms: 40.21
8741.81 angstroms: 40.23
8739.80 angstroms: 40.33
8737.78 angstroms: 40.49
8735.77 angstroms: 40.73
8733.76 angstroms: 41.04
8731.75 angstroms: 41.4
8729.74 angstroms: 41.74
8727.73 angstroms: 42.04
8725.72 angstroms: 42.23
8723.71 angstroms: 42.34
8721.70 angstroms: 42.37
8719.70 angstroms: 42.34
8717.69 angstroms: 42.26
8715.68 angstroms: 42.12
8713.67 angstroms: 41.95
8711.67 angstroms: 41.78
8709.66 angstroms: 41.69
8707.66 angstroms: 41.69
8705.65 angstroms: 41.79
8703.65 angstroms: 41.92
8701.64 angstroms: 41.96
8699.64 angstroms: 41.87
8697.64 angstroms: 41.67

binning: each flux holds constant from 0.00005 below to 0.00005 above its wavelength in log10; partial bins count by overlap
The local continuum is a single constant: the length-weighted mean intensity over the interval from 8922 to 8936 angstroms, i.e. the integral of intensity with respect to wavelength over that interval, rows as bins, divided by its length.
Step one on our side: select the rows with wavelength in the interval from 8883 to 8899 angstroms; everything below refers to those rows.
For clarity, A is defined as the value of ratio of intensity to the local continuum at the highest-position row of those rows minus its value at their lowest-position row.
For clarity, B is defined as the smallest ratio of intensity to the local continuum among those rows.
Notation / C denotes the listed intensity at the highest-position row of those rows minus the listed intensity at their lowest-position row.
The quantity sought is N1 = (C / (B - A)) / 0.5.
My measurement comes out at -1.0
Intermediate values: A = -0.013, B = 1.03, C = -0.50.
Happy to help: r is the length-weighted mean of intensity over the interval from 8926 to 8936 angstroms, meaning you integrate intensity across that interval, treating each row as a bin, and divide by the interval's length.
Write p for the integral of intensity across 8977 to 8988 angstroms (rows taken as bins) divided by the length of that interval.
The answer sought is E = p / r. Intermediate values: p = 39.5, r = 39.1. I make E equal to 1.01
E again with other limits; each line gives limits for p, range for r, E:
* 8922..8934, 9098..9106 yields 1.03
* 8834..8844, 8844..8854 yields 1.01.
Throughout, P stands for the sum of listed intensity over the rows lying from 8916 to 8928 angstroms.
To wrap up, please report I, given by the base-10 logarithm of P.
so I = 2.38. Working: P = 241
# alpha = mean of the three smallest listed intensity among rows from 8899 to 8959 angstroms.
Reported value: 39.1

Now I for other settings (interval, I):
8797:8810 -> 2.39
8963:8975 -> 2.37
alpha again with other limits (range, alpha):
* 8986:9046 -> 37.6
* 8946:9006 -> 38.9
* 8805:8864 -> 39.0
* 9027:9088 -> 38.1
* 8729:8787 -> 40.2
